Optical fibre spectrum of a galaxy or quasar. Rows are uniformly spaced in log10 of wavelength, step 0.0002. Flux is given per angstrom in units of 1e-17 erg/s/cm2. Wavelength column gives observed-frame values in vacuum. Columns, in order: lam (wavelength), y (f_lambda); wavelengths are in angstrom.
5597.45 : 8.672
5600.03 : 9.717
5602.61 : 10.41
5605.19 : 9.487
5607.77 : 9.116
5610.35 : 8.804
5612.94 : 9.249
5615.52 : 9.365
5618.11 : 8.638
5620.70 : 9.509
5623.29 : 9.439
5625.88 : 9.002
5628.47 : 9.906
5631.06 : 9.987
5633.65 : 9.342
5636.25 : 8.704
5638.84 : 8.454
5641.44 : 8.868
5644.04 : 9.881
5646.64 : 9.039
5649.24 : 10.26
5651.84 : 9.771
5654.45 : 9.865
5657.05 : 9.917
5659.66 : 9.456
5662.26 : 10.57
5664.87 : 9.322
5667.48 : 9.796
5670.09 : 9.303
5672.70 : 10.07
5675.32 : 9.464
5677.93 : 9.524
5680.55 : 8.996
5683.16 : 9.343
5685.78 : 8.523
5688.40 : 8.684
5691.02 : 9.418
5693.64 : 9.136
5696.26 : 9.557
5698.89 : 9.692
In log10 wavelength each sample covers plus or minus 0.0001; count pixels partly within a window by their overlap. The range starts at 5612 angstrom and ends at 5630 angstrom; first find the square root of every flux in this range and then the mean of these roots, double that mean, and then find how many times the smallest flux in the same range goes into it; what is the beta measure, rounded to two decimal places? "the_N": 0.71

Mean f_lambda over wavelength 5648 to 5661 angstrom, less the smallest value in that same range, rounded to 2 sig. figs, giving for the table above 0.40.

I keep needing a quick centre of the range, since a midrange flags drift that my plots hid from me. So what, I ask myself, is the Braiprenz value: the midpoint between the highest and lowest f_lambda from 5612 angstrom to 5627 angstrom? 9.1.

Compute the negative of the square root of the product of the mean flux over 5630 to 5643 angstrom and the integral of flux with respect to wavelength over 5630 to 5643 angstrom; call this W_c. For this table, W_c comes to -32.7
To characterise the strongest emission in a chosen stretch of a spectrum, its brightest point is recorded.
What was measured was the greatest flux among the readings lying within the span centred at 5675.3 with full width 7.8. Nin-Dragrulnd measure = 10.07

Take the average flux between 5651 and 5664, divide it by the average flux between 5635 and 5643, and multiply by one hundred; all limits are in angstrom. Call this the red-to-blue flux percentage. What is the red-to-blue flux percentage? 114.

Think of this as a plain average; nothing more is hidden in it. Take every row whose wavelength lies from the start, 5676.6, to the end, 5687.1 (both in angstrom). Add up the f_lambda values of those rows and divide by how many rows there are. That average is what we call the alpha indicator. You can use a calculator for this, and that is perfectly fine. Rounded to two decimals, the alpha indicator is 9.10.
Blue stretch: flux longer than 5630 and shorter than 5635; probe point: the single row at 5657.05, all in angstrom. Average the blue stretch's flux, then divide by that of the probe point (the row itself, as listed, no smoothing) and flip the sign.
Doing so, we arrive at -0.97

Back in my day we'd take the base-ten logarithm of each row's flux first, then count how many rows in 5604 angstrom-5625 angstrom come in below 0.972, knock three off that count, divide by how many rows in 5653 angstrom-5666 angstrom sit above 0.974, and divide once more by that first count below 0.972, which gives 0.100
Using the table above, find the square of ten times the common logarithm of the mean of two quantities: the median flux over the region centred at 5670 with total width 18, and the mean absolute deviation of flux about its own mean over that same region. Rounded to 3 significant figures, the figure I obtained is 48.2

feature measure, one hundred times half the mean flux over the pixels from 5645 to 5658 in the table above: 489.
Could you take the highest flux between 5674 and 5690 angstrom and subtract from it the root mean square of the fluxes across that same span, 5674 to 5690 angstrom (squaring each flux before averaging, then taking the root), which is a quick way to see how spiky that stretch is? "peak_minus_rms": 0.43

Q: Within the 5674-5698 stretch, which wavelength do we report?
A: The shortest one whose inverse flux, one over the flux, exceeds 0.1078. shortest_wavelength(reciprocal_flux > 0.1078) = 5680.55 angstrom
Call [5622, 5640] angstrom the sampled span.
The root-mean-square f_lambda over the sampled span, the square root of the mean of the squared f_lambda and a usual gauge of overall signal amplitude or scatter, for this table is 9.28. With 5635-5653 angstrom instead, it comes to 9.30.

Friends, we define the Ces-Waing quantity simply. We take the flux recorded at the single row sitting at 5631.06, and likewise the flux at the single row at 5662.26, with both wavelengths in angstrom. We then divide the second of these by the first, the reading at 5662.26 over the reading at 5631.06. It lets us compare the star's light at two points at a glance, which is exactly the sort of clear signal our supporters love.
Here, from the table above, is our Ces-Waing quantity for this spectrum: 1.06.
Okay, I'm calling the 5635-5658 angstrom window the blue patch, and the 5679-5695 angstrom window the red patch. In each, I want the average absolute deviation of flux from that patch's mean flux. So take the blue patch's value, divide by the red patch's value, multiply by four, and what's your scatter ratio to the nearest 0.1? 8.2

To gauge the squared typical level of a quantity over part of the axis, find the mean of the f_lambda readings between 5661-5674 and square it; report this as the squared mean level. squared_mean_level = 96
